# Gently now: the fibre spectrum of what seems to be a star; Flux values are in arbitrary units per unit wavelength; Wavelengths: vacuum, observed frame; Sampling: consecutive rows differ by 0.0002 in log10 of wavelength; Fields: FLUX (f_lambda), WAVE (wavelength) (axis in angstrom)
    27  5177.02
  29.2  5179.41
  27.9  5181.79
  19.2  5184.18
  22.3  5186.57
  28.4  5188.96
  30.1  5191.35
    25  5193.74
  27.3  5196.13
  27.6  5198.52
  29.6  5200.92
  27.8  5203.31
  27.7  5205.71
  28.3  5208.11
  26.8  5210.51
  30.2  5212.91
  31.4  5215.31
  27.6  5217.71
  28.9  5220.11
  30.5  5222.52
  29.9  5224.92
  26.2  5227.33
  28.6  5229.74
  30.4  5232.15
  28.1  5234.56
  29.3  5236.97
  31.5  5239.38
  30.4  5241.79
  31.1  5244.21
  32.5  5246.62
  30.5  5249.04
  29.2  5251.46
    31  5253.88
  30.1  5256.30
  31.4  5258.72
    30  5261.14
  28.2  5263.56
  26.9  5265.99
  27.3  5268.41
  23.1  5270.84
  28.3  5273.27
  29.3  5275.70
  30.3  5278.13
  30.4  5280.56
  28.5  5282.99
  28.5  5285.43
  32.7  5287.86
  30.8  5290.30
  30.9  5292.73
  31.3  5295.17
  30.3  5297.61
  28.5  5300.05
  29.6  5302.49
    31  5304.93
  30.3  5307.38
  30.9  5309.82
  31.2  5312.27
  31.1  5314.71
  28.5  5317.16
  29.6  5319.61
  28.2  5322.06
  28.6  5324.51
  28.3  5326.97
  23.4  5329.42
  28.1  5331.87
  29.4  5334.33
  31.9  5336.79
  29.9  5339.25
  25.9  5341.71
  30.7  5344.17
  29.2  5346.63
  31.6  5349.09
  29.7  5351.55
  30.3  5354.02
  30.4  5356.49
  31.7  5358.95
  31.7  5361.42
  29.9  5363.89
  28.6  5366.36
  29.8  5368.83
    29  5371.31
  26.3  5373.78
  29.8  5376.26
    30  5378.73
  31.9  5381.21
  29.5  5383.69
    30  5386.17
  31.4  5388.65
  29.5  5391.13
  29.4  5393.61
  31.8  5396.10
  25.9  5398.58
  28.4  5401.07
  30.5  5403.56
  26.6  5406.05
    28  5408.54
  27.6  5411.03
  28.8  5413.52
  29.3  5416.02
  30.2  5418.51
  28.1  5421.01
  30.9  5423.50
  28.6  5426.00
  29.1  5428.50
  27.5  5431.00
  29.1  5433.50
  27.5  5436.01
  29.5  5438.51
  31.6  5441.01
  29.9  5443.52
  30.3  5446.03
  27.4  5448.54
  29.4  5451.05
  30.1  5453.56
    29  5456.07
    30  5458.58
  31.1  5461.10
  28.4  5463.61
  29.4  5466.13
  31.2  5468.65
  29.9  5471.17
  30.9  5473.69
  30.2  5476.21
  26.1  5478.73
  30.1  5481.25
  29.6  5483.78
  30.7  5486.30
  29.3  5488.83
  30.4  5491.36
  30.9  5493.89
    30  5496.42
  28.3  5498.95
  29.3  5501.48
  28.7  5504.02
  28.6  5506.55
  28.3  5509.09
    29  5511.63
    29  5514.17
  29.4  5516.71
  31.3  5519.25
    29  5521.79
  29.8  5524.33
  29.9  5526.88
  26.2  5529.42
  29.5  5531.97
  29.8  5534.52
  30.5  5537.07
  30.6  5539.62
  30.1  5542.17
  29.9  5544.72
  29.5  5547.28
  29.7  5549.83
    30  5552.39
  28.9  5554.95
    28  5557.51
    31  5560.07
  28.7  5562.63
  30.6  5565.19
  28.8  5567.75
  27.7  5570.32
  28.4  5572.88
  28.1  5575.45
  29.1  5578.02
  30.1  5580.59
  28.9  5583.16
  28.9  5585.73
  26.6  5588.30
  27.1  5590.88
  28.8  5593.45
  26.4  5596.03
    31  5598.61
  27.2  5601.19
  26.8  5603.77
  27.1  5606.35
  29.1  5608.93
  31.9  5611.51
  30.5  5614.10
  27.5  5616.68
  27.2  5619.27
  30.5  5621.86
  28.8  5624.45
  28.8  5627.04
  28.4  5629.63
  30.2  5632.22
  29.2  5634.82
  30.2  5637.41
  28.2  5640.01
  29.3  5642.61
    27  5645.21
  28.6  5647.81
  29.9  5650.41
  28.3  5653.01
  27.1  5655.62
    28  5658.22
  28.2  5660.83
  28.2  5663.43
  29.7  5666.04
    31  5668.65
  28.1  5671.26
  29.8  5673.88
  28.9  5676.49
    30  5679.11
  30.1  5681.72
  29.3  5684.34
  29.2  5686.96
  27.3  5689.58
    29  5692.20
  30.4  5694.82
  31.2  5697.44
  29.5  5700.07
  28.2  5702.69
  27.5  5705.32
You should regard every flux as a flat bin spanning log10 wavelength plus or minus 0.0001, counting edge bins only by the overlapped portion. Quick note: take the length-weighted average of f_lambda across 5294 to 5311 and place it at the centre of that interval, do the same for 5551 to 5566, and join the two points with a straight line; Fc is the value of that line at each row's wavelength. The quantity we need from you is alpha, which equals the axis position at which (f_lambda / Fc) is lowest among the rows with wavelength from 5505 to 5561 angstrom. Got 5529.42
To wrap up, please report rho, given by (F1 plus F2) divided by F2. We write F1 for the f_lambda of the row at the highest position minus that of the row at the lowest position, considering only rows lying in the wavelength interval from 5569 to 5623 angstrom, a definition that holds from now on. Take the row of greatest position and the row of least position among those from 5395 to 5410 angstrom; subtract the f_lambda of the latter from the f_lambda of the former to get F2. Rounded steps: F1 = 2.8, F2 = -3.8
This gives 0.3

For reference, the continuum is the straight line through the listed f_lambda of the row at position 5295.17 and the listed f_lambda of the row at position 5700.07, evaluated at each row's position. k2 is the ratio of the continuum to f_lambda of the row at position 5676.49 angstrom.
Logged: 1.02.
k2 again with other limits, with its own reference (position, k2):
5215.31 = 1.01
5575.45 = 1.07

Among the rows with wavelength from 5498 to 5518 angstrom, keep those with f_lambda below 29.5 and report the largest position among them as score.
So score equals 5516.71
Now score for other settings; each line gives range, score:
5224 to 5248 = 5236.97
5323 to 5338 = 5334.33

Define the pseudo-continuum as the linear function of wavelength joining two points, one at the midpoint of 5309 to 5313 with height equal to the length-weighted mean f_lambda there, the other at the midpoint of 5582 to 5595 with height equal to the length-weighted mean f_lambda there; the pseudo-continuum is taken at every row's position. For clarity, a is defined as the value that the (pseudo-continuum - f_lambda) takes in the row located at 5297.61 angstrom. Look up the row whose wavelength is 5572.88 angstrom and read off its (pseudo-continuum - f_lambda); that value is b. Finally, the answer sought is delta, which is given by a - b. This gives 1.1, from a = 0.9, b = -0.21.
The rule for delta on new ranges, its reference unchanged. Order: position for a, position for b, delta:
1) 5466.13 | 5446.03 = 0.7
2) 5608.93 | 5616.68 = -1.5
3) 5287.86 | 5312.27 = -1.2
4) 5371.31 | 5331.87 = -1.3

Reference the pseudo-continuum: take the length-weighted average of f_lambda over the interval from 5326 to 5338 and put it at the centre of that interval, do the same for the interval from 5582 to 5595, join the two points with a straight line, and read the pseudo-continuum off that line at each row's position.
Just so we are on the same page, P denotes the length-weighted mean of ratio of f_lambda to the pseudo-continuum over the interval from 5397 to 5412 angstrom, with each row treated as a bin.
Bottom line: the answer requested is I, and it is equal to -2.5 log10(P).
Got 0.01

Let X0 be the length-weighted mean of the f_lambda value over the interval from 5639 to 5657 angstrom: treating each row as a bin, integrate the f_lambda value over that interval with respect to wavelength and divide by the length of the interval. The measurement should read 28.3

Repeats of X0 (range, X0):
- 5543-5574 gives 29.3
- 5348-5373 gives 30.2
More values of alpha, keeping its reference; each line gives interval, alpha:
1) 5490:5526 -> 5498.95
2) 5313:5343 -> 5329.42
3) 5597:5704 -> 5603.77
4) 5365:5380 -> 5373.78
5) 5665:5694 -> 5689.58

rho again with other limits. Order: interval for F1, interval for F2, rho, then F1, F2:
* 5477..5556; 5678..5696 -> 8.0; 2.8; 0.4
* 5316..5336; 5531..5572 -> 0.5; 0.9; -1.8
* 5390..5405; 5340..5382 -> 1.2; 1.0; 6.0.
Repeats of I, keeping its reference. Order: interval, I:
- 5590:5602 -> -0.01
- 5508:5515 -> -0.03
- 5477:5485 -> -0.02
